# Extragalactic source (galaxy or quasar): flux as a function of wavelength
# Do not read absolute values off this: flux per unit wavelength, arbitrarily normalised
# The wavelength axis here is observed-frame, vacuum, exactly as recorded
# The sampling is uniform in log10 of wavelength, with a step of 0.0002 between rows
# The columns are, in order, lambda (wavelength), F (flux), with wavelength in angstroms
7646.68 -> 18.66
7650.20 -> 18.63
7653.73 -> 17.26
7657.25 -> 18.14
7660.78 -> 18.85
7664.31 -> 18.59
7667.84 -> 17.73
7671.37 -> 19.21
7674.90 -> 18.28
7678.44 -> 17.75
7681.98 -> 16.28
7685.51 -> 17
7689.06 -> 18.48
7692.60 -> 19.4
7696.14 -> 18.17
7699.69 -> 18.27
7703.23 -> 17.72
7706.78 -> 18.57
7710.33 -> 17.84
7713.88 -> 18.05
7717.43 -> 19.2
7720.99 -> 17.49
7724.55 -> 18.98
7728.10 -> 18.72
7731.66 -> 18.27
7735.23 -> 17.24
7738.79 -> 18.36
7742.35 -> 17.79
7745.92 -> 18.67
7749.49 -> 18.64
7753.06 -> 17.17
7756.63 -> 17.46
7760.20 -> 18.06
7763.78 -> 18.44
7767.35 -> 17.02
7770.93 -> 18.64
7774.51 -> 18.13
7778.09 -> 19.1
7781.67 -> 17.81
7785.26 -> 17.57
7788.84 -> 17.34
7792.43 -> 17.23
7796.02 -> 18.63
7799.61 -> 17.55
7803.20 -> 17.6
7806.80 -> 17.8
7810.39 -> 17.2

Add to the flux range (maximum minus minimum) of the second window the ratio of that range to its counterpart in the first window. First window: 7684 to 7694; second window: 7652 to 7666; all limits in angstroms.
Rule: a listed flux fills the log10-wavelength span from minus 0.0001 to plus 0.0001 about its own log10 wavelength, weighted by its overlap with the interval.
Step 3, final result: 2.3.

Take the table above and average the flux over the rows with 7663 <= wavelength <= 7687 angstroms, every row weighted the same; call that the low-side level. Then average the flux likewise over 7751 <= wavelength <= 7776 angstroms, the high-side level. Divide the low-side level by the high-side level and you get 1.00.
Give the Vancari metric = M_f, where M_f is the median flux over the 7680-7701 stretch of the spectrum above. 18.2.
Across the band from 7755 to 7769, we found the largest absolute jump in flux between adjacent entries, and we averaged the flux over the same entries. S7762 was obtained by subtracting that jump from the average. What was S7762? 16.3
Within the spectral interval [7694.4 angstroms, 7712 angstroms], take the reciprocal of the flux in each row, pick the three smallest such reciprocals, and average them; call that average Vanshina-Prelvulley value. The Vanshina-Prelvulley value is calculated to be 0.0545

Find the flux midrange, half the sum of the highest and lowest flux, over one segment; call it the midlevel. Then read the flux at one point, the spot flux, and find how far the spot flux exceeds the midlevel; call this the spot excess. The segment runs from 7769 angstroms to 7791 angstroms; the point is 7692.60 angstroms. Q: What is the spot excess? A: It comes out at 1.2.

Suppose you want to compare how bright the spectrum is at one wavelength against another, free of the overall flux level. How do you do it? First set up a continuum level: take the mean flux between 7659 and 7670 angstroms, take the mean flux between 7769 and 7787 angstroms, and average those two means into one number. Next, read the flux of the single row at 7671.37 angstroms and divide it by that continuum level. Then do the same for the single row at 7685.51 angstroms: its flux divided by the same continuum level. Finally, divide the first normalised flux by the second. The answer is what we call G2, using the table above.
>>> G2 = 1.13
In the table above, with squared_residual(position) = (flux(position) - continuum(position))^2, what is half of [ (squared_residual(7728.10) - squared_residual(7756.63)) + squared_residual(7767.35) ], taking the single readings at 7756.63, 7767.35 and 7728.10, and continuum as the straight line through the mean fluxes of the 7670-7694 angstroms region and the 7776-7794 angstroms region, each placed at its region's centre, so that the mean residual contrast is 0.6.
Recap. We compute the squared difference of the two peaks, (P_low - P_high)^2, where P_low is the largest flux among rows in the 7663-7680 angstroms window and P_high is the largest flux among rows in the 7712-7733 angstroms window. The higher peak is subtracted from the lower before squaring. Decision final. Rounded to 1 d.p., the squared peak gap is 0.0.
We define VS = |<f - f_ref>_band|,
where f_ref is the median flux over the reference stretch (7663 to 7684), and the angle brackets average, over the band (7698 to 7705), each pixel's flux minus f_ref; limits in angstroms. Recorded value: 0.02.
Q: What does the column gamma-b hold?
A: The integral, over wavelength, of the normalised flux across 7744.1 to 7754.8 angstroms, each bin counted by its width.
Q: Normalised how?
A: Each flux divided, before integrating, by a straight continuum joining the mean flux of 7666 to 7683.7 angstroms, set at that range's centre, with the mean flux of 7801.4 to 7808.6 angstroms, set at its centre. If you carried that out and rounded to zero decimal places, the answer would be 11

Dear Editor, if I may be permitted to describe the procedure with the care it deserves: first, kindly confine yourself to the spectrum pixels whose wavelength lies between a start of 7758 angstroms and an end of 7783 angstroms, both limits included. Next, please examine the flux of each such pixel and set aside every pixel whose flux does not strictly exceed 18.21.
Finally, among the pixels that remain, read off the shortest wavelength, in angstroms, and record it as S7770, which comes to 7763.78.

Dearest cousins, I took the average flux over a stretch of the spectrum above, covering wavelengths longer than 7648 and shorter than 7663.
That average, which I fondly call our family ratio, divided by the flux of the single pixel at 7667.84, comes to 1.03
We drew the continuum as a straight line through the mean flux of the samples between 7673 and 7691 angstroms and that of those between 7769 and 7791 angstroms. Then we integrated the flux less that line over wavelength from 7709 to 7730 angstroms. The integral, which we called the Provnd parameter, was 13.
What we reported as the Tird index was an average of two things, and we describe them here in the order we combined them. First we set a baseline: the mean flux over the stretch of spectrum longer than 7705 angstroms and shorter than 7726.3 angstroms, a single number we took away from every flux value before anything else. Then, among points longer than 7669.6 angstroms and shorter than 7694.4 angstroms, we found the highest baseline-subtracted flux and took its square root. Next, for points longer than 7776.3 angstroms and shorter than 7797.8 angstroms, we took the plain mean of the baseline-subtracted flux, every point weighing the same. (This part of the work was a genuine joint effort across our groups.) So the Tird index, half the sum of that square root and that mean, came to 0.31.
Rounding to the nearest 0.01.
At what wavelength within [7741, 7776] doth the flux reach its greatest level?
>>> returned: 7745.92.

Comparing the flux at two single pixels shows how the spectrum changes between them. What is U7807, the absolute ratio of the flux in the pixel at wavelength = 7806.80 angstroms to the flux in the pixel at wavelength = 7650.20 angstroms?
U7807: 0.96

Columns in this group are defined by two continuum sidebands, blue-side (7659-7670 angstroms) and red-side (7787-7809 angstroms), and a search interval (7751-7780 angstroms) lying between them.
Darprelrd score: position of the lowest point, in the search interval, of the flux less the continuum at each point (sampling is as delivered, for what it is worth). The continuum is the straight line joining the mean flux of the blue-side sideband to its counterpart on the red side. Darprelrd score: 7767.35 angstroms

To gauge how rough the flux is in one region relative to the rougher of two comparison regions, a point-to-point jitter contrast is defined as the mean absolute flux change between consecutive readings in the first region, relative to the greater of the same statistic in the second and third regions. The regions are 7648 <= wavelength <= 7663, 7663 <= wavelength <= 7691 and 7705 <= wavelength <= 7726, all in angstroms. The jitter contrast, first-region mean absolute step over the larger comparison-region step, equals 0.92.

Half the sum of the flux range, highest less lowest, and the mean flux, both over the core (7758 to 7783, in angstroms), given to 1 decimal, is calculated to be 10.1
